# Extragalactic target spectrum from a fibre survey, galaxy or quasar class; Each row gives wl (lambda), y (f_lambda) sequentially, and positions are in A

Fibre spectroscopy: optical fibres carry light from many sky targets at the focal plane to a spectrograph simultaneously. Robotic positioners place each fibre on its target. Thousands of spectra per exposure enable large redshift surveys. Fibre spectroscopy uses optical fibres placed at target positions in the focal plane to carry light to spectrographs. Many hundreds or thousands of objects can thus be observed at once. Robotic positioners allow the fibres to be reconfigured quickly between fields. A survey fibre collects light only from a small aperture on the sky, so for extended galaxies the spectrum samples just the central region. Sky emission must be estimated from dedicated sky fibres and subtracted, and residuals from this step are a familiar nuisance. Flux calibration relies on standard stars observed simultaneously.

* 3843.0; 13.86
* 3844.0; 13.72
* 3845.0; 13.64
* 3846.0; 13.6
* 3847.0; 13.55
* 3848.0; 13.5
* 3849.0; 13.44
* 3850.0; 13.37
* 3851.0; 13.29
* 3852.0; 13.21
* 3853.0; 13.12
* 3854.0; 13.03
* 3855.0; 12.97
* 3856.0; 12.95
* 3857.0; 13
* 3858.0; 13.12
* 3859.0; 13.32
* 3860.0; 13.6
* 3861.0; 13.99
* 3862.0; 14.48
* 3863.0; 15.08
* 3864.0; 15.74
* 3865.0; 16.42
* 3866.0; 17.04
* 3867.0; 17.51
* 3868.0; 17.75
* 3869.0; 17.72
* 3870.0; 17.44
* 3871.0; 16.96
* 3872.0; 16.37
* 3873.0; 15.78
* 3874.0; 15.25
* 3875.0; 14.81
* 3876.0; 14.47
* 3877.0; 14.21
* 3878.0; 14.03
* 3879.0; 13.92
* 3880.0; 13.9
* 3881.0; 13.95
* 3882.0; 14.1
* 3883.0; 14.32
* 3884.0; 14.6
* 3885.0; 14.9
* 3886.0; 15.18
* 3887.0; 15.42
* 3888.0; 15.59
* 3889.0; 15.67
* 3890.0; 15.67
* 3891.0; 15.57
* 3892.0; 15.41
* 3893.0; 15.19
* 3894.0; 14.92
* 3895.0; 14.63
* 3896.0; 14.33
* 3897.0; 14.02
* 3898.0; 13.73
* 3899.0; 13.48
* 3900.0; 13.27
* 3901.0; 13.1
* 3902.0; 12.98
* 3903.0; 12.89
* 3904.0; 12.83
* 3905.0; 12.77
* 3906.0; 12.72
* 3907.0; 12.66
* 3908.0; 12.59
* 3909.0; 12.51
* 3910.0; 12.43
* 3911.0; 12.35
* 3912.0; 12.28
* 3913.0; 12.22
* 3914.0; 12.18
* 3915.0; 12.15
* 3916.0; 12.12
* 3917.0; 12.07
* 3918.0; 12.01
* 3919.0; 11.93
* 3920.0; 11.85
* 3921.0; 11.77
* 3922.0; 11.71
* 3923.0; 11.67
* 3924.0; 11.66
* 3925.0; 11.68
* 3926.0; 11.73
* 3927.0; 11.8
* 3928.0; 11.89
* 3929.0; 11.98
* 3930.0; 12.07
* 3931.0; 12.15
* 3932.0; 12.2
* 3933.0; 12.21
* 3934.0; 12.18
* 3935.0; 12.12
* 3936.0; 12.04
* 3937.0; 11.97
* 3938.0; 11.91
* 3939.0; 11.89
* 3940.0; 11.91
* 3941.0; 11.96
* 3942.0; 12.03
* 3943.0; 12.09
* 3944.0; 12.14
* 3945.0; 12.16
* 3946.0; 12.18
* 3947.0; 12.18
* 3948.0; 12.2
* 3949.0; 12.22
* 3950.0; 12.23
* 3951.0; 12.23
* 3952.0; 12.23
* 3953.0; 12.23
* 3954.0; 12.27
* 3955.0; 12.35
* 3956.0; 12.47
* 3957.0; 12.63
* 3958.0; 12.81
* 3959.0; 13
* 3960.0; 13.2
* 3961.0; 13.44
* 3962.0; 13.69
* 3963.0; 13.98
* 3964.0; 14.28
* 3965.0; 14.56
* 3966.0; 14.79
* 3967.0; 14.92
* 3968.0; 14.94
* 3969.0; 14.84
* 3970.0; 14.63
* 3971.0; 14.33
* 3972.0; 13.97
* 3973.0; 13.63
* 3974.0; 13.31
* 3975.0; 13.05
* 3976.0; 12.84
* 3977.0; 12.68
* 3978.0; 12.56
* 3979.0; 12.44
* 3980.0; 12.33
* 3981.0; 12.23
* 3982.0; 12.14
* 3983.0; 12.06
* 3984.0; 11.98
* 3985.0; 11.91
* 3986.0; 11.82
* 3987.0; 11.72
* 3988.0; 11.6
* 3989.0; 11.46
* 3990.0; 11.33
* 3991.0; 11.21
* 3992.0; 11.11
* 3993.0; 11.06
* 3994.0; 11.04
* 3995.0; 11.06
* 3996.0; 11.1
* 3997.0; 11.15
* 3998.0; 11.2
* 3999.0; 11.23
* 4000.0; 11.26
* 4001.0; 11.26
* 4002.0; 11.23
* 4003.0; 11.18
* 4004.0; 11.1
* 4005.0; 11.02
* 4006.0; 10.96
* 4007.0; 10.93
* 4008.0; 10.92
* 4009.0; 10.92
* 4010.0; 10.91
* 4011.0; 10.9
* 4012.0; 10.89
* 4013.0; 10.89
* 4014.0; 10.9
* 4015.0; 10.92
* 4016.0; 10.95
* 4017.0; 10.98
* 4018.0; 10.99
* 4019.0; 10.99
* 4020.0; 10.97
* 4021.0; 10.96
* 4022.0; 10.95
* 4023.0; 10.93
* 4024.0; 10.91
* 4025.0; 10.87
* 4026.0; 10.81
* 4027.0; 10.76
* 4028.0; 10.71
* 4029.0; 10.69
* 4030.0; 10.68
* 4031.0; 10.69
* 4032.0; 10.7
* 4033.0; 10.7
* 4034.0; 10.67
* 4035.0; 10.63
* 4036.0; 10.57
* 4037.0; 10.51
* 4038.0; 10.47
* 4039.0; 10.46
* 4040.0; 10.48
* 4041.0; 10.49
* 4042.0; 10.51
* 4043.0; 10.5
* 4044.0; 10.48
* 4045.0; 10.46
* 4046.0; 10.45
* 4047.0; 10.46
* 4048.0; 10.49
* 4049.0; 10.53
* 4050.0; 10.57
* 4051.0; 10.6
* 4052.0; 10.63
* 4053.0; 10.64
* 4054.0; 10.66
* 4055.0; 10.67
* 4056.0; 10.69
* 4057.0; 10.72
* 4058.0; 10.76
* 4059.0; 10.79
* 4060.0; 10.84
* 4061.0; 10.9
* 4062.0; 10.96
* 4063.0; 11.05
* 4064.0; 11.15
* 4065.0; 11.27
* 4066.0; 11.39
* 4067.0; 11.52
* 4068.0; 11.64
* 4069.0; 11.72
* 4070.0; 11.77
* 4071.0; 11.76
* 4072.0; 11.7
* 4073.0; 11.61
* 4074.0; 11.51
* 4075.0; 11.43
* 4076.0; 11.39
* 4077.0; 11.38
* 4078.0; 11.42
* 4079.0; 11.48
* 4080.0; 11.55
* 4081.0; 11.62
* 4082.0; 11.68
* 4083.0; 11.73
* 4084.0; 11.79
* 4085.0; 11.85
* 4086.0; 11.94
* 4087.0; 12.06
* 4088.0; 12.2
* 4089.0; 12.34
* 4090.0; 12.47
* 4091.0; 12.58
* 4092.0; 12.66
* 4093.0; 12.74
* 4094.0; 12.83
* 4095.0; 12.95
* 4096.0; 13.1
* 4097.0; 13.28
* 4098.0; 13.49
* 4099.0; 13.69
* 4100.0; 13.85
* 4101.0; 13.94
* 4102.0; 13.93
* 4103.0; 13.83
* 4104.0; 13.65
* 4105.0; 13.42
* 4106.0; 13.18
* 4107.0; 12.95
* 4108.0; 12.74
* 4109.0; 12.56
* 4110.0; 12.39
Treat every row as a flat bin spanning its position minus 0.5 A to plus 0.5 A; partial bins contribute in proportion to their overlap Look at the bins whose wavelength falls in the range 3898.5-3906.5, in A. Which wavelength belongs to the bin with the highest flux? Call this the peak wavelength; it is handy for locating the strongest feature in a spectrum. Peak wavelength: 3899.0 A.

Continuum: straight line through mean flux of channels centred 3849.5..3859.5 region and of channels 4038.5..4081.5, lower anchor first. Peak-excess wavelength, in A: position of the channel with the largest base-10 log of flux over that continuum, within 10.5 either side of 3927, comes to 3933.0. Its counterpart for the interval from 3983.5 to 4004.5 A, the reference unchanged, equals 3984.0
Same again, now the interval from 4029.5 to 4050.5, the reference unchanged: 4050.0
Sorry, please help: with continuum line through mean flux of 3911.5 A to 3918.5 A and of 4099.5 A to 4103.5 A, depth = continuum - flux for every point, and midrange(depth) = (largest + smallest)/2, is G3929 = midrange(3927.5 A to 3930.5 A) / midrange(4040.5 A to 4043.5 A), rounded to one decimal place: 0.1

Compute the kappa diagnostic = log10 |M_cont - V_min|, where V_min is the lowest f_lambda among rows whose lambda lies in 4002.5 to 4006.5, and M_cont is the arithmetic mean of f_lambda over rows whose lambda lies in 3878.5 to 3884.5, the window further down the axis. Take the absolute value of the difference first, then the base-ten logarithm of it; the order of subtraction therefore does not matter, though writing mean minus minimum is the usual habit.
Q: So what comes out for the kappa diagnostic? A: 0.50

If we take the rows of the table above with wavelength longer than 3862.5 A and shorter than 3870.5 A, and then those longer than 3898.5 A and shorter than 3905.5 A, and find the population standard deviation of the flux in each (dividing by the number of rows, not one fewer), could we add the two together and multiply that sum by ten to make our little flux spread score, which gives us 12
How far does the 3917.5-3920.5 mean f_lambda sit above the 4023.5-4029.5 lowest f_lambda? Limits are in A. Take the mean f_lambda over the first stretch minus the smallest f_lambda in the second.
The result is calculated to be 1.2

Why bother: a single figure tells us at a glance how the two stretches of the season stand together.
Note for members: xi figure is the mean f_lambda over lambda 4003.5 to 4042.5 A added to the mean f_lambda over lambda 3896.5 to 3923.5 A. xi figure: 23.3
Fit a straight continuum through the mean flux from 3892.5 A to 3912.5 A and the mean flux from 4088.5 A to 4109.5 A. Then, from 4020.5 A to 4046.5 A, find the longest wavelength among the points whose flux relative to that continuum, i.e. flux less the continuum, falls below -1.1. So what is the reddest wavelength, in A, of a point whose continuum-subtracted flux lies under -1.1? 4046.0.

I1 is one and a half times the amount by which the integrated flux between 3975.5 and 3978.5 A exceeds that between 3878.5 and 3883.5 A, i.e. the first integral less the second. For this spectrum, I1 -48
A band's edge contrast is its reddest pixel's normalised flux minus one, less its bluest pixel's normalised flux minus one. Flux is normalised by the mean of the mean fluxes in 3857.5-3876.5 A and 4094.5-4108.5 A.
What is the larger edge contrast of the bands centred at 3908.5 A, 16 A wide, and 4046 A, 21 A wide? 0.01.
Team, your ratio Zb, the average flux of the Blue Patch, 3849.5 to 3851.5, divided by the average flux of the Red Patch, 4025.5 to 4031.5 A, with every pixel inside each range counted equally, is 1.24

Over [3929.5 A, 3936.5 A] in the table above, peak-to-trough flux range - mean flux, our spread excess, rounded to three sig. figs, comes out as -12.0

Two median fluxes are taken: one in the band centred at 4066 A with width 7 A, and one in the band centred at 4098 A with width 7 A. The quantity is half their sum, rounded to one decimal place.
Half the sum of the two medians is 12.4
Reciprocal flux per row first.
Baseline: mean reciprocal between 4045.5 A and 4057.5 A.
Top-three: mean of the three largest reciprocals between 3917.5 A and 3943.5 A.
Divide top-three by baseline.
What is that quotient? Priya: 0.91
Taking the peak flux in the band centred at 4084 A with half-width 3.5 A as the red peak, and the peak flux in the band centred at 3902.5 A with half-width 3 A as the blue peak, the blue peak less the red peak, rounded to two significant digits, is 1.2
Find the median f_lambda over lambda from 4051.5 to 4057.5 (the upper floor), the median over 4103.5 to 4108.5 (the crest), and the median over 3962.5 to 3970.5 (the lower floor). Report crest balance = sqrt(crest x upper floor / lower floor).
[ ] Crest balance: 3.09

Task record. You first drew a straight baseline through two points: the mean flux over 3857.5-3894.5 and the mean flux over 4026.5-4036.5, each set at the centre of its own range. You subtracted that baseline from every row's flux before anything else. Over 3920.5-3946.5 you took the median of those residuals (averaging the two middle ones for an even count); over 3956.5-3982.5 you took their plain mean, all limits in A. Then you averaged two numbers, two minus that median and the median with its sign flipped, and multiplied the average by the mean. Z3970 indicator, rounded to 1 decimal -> 2.5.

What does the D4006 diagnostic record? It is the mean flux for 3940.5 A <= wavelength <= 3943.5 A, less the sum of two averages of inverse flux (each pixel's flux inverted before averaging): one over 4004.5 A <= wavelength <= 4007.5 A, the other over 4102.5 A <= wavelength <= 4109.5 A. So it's 11.9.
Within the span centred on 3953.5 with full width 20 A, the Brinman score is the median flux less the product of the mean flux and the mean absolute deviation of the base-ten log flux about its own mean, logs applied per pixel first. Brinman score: 12.1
